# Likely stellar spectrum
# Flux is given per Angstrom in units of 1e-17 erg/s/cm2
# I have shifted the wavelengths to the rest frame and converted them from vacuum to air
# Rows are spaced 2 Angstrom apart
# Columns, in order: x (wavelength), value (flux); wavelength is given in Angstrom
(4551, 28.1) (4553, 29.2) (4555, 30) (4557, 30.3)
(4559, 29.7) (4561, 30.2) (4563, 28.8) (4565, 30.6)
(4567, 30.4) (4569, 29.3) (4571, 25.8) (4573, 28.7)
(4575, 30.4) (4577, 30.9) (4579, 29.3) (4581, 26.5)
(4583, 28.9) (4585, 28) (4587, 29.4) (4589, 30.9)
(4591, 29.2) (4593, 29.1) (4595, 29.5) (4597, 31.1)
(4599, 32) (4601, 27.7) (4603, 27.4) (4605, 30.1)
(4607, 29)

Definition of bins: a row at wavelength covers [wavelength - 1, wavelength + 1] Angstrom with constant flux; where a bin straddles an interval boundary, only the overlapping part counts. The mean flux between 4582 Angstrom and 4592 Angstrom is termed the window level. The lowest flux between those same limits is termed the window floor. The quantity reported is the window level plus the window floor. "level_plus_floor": 57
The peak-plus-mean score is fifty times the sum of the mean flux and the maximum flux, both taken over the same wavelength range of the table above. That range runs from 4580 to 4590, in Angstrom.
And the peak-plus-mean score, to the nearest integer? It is 2982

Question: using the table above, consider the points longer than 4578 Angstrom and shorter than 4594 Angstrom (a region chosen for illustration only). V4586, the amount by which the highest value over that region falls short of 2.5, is -28.4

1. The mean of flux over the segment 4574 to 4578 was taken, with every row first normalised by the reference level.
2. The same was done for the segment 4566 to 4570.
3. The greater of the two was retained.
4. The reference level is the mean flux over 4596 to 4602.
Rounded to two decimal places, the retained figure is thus 1.01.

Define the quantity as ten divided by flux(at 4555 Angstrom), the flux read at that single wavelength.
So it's 0.333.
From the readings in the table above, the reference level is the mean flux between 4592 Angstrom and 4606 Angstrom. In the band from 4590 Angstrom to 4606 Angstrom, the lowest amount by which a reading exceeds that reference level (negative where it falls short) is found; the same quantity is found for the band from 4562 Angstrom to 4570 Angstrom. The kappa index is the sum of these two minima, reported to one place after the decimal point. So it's -2.9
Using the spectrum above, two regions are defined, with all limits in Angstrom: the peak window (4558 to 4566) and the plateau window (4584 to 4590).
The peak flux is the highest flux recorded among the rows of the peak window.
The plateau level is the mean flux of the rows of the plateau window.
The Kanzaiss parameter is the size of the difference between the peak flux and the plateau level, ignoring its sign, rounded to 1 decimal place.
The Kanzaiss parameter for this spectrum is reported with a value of 1.2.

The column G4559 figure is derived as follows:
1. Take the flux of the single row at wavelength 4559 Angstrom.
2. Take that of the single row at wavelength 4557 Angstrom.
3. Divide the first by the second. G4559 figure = 0.98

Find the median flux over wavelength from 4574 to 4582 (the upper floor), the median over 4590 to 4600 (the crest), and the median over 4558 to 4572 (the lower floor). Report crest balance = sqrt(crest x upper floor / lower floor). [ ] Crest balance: 5.45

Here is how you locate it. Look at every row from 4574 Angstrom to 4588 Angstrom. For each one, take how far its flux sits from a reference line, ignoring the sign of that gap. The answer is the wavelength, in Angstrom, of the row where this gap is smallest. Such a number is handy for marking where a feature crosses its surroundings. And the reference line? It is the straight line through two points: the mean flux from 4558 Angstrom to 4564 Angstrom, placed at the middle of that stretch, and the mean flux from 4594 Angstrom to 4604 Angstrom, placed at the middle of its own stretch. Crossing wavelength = 4587 Angstrom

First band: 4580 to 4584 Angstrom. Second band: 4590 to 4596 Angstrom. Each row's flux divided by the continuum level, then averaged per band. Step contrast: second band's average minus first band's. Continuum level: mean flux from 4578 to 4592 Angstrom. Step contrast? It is 0.05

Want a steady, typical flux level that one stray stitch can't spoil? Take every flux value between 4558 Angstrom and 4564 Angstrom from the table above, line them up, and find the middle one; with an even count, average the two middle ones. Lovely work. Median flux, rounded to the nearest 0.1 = 29.7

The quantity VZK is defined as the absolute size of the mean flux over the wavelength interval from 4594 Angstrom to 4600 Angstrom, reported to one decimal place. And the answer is 30.9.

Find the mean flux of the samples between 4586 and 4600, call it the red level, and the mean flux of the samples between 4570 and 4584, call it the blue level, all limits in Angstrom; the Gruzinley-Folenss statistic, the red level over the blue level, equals 1.05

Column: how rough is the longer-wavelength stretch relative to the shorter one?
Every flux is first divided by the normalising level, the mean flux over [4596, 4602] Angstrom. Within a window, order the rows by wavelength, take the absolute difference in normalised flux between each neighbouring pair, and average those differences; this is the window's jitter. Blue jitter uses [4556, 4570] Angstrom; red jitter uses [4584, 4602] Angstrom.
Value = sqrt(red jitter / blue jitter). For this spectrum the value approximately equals 1.3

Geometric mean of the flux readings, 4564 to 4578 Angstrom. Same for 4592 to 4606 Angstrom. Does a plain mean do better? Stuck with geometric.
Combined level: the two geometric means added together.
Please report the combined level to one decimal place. 58.9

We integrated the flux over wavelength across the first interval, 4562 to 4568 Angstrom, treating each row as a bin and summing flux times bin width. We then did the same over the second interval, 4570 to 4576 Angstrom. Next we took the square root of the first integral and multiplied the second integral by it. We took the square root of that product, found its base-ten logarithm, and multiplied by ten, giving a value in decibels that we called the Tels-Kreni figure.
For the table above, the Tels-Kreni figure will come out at 16.8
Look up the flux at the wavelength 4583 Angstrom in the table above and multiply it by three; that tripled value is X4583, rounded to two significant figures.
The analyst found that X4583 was 87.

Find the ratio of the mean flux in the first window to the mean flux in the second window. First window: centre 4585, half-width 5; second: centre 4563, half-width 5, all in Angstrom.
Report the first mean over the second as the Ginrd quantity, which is 0.96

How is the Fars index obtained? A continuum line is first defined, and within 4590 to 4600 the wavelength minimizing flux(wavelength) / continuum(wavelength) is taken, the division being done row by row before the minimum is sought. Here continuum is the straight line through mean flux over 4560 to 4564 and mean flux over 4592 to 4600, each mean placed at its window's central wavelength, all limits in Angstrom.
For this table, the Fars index 4593 Angstrom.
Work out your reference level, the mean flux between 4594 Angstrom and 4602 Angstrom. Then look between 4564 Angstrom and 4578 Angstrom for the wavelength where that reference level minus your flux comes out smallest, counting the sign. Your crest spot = 4577 Angstrom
